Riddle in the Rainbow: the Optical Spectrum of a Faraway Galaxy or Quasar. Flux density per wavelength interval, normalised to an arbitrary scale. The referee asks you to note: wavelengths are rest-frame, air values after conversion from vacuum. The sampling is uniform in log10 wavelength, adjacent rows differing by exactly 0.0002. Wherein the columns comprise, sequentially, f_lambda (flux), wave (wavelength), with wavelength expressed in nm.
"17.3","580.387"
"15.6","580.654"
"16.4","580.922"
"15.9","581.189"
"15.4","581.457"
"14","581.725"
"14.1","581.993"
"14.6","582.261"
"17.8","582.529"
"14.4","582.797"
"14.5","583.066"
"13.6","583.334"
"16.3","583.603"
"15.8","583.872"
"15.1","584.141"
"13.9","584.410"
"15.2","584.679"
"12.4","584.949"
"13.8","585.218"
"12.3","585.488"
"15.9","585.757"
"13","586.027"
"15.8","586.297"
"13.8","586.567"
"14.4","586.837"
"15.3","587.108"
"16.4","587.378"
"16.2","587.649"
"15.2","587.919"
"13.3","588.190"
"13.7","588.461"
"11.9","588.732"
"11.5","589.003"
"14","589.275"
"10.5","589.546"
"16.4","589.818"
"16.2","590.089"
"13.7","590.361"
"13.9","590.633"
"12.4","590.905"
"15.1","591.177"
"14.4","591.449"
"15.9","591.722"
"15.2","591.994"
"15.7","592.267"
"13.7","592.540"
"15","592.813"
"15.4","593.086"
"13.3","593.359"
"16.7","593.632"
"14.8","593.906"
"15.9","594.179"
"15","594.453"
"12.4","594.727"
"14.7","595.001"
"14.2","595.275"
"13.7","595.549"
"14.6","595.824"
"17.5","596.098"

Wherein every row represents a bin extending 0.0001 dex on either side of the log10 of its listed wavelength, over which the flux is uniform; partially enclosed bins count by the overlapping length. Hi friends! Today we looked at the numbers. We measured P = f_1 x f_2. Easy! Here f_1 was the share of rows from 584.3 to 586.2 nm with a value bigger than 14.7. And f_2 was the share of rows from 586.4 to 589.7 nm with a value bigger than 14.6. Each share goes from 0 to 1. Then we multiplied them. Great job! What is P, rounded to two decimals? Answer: 0.10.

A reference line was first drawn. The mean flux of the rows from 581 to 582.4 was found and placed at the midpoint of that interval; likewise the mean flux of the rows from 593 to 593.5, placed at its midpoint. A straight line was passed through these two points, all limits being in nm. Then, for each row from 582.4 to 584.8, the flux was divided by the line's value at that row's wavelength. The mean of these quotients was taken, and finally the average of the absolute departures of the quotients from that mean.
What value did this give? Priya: 0.066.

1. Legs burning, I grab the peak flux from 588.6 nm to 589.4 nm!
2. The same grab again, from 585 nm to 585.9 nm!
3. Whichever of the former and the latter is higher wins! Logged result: 15.9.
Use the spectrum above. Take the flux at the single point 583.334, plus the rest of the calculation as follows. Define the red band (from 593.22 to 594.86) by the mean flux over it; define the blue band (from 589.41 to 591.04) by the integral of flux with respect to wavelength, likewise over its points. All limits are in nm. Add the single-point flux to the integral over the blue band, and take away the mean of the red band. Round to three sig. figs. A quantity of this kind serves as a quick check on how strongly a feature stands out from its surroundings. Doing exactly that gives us 21.5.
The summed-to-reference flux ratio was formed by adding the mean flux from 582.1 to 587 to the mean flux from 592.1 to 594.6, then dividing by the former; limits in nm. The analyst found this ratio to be 2.03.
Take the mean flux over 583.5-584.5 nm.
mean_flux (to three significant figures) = 15.3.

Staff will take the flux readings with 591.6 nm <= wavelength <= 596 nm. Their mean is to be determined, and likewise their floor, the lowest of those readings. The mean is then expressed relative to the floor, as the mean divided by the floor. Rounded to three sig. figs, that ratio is 1.19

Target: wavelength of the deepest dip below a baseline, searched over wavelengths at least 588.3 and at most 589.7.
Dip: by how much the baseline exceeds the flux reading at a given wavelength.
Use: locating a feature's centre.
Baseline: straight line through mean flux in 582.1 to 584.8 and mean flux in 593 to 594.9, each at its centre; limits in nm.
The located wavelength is 589.546 nm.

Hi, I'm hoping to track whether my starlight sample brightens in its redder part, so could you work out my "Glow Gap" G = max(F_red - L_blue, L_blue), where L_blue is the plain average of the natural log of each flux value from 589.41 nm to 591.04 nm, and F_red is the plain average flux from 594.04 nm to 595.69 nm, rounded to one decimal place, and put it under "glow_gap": 11.7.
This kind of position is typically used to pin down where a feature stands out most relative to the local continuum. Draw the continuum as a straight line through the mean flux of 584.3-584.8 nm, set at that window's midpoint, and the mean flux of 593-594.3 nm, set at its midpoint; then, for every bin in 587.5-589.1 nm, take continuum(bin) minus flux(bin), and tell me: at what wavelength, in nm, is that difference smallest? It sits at 587.649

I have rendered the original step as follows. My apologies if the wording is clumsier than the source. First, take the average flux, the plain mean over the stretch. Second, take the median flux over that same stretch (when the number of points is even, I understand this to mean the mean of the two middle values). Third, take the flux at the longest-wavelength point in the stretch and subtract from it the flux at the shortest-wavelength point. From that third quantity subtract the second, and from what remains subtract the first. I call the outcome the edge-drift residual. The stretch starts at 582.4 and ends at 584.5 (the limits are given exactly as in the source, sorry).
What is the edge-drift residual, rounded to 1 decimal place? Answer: -33.9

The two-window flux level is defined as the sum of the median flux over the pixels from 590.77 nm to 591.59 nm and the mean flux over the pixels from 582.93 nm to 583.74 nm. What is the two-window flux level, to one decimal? 29.2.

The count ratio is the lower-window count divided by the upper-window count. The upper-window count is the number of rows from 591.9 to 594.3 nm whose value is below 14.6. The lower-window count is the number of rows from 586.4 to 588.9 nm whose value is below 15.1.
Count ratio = 2.50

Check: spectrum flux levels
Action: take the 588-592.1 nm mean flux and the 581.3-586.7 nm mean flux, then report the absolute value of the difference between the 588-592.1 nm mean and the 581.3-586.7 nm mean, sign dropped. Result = 0.71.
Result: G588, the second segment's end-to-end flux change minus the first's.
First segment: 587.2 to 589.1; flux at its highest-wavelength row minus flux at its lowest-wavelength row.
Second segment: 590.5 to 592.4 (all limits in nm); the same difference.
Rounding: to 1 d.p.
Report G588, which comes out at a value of 6.7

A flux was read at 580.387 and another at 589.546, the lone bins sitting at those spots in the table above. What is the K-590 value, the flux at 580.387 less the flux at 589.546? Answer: 6.8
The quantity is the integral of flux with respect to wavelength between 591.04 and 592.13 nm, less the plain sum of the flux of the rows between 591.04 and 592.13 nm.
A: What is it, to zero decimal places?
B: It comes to -44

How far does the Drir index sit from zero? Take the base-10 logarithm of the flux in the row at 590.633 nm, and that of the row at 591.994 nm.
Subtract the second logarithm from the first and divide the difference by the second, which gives -0.033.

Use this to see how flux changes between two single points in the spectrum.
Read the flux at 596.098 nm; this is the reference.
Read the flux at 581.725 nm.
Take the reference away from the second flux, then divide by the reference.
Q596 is -0.20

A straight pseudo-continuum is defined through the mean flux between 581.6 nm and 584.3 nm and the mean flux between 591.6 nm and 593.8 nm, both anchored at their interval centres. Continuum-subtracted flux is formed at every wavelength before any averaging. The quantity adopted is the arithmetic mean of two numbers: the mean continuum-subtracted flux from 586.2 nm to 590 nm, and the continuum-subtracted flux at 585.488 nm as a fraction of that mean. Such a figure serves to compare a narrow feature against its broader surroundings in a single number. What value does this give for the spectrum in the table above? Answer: 1.1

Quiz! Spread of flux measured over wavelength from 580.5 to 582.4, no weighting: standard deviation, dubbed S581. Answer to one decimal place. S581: 0.9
